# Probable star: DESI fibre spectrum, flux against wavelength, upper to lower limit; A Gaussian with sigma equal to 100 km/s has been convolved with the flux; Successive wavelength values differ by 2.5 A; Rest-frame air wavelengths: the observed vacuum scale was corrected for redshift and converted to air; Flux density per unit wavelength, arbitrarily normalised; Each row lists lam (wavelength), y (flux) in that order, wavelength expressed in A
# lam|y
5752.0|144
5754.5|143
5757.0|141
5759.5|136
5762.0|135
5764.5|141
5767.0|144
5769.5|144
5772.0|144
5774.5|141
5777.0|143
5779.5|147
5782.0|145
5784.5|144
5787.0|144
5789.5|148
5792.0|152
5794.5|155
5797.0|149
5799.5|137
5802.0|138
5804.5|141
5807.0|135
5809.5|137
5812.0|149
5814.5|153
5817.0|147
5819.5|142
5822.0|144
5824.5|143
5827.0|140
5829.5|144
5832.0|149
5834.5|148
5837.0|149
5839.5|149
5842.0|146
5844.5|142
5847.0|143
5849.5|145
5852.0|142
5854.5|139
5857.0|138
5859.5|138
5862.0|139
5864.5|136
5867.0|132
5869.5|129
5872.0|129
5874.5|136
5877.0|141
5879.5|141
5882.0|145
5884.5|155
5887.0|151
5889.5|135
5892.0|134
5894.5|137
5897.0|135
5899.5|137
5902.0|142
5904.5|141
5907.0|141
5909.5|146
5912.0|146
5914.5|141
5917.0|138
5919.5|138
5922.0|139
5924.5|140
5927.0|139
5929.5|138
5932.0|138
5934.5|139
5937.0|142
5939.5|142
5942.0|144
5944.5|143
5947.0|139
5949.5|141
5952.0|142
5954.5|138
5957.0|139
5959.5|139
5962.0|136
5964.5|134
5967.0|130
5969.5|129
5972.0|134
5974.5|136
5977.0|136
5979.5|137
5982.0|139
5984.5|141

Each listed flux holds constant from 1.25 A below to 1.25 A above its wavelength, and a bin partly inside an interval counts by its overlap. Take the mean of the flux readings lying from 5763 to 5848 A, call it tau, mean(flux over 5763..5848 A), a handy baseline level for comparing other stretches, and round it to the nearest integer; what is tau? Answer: 145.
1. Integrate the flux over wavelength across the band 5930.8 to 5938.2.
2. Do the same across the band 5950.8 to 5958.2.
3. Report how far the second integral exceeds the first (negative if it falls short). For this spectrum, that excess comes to 0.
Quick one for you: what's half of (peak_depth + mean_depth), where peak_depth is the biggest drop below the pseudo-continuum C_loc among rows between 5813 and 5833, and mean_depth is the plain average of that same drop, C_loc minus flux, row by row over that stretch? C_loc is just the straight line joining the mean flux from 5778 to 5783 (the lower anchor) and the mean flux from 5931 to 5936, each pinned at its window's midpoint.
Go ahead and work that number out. 1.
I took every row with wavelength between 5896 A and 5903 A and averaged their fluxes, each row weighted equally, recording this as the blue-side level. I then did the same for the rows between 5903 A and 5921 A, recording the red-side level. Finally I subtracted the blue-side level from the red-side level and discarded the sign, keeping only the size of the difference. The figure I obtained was 3.6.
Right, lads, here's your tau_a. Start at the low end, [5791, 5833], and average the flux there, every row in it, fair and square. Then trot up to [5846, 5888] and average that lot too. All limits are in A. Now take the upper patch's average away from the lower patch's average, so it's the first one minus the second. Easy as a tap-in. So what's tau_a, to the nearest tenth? 4.5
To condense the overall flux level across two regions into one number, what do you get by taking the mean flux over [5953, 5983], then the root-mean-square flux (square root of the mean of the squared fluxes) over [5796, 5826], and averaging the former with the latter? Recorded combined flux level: 139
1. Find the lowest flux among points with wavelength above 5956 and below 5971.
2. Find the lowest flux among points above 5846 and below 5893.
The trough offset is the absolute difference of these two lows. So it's 0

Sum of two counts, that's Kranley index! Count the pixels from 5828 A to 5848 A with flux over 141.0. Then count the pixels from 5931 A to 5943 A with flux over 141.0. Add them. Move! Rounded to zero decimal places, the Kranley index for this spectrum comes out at 11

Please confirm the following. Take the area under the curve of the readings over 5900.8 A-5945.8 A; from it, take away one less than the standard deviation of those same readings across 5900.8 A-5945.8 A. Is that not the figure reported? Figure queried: 6341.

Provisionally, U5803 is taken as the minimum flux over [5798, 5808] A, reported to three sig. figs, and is 135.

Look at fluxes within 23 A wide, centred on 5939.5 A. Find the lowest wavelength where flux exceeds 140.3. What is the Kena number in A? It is 5937.0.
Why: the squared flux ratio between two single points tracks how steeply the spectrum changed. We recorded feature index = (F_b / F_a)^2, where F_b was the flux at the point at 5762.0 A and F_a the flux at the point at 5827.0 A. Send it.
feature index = 0.93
